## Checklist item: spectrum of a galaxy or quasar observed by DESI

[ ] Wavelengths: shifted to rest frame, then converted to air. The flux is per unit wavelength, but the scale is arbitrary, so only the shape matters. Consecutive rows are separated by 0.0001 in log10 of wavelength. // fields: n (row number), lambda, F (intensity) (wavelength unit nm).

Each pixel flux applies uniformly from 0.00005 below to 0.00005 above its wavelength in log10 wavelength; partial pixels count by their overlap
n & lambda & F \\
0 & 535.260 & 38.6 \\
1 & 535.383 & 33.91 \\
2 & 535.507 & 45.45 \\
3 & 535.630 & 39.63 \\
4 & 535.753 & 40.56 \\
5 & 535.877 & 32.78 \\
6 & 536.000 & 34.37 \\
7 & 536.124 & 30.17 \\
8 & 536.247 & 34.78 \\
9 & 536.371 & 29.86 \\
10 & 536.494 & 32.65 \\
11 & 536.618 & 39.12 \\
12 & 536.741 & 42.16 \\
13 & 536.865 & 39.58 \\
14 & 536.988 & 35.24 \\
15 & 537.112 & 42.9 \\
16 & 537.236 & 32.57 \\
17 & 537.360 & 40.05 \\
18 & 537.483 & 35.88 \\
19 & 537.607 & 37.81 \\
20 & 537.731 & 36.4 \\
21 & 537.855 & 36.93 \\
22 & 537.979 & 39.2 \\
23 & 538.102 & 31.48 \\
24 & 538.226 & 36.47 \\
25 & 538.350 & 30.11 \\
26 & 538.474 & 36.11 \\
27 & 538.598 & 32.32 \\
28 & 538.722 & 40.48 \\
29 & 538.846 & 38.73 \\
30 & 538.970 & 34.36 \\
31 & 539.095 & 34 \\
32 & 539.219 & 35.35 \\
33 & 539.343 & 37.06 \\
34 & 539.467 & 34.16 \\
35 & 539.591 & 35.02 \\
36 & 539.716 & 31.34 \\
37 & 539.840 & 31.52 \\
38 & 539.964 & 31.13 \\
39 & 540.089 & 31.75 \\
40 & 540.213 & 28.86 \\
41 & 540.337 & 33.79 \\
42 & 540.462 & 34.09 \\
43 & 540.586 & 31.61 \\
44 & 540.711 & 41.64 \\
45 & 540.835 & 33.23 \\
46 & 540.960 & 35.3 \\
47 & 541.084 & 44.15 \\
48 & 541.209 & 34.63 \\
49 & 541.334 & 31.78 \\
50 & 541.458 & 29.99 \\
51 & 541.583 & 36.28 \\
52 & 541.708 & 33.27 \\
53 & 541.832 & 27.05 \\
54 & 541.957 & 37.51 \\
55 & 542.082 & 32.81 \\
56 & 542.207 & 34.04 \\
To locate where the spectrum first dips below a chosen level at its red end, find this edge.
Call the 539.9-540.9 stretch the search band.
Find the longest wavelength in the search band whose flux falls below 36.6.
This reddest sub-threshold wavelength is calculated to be 540.835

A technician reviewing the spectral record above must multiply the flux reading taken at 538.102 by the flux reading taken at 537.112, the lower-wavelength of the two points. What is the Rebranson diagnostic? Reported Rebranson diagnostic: 1350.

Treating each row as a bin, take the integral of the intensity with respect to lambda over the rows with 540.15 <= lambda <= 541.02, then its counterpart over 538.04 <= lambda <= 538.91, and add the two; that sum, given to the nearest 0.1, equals 60.2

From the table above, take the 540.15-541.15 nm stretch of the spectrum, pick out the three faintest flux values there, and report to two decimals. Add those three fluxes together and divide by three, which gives 31.23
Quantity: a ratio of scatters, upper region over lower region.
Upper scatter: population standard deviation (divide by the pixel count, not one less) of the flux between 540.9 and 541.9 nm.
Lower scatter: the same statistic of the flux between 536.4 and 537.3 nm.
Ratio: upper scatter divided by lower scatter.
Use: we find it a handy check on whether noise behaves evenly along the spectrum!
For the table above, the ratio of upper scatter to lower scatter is 1.20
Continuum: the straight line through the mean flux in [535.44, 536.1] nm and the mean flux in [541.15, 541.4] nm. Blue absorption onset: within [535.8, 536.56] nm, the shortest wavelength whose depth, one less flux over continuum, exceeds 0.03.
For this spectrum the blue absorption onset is 535.877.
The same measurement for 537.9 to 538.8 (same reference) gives 538.102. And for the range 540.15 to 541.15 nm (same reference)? 540.213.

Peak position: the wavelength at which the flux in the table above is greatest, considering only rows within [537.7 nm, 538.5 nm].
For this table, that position 537.979 nm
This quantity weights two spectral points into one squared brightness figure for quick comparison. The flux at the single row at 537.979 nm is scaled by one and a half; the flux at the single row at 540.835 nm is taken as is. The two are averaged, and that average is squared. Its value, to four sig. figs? 2117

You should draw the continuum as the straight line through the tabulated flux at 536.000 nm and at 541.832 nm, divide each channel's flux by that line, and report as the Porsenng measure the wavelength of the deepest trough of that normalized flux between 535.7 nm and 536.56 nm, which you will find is 536.371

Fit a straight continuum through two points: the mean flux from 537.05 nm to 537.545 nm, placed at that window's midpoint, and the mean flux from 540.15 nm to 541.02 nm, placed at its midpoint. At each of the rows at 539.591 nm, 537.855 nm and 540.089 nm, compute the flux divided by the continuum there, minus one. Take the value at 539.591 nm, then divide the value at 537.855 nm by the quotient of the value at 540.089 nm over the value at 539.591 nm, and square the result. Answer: 0.00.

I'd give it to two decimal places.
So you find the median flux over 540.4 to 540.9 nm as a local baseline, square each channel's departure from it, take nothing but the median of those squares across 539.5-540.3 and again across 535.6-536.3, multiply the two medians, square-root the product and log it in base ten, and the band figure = 0.76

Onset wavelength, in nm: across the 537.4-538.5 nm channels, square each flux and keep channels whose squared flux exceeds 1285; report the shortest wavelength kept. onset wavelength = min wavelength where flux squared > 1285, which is 537.483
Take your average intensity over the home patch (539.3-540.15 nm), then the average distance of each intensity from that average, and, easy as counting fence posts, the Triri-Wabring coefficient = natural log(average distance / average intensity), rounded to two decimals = -2.83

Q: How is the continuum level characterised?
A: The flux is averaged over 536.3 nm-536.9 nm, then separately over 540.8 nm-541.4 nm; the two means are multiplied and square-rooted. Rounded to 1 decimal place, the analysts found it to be 36.2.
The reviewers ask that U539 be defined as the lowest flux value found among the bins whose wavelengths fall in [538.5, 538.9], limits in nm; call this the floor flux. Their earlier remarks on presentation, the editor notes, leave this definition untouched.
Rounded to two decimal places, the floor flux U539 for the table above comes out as 32.32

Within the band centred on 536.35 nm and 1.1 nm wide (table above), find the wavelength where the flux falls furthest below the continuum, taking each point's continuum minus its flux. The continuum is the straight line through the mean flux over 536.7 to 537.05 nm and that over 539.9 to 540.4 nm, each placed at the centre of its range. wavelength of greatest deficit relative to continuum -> 536.124 nm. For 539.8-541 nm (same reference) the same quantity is 540.213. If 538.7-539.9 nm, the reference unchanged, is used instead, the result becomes 539.716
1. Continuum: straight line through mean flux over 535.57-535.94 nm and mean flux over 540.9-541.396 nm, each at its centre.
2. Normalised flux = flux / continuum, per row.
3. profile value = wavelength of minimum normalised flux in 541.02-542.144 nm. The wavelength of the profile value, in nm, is 541.832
